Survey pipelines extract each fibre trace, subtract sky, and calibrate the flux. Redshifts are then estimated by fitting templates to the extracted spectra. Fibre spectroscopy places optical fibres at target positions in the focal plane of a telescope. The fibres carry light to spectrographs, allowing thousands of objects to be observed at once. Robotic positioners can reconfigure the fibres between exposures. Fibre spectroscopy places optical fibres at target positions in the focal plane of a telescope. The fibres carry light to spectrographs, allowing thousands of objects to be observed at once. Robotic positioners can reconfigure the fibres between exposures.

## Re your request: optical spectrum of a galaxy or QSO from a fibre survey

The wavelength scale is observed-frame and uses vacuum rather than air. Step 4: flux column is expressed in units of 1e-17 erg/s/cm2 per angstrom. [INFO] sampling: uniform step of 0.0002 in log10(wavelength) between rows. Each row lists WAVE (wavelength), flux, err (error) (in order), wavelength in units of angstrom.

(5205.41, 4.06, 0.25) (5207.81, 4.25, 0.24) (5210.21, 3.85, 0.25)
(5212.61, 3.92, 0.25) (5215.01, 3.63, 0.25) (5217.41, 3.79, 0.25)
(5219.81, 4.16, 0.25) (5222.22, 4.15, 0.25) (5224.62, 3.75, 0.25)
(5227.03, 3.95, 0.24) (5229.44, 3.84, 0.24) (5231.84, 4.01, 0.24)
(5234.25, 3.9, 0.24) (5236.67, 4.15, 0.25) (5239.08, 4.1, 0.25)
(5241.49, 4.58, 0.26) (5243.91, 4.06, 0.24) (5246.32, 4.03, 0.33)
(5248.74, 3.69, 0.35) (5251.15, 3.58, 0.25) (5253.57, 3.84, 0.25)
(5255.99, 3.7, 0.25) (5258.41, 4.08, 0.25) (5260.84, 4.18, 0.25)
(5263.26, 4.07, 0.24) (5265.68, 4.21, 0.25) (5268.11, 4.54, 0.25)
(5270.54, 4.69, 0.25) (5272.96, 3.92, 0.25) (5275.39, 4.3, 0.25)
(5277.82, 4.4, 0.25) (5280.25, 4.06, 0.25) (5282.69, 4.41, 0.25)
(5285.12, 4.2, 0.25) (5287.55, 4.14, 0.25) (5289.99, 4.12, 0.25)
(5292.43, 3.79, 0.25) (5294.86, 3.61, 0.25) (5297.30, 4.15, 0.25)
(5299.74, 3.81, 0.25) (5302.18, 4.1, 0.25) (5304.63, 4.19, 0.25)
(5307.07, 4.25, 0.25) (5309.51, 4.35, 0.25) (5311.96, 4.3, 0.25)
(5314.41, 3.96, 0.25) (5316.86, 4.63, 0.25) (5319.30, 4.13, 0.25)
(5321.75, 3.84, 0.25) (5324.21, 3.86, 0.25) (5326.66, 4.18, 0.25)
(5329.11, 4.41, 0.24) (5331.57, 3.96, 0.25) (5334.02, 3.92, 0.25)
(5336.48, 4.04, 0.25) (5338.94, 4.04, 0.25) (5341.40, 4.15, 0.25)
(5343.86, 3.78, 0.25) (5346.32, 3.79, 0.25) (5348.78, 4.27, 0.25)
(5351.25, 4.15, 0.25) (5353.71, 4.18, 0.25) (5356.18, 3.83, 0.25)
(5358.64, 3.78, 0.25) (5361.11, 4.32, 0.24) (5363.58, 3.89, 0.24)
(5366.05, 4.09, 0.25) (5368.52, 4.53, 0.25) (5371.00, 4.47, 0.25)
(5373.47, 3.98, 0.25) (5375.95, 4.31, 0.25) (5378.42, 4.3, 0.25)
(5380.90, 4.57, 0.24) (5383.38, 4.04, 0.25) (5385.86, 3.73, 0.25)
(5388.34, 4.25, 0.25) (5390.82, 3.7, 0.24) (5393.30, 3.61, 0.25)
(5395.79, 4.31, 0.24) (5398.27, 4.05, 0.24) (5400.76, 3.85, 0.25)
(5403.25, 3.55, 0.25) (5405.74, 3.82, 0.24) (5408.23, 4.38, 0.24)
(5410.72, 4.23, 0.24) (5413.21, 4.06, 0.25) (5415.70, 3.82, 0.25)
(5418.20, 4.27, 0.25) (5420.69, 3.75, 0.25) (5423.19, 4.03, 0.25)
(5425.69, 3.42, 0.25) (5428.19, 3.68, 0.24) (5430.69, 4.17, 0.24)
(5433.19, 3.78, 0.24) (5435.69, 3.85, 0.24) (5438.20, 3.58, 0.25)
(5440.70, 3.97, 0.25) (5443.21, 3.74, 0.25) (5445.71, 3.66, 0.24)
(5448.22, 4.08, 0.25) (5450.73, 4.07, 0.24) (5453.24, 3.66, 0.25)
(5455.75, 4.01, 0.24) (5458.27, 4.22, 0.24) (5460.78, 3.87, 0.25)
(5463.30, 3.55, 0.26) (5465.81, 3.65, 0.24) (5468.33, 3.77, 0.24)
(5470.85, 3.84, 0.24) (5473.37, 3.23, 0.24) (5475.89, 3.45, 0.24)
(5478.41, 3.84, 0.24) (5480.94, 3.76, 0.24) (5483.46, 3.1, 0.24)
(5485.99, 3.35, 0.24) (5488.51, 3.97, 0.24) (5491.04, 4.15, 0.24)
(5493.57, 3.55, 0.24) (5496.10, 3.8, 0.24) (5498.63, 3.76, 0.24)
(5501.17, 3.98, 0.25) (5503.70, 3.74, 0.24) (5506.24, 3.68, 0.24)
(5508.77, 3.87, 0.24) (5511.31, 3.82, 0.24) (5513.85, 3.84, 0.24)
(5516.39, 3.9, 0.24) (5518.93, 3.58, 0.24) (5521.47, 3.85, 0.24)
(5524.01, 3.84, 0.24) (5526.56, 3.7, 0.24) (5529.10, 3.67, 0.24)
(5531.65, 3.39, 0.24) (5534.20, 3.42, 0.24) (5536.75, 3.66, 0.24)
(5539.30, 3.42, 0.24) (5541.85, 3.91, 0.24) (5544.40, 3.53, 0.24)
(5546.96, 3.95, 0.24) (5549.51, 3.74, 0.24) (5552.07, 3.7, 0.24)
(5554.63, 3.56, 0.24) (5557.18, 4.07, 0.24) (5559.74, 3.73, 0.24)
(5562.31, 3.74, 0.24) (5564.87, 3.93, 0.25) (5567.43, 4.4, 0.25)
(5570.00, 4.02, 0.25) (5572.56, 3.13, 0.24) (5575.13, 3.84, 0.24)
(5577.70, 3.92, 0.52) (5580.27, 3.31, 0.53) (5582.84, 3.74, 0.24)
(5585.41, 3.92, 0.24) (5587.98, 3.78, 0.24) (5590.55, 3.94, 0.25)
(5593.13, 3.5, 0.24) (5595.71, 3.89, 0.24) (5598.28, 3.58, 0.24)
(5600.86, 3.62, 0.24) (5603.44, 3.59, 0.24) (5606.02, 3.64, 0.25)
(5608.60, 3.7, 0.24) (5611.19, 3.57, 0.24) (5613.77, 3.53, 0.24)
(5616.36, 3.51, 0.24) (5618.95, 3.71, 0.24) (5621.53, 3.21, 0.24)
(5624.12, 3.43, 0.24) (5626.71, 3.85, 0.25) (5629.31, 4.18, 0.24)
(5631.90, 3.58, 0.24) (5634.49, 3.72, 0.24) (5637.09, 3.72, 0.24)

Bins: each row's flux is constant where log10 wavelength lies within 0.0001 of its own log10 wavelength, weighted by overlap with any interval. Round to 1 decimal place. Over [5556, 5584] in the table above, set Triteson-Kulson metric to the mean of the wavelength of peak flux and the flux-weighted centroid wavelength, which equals 5568.6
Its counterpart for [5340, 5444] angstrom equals 5386.2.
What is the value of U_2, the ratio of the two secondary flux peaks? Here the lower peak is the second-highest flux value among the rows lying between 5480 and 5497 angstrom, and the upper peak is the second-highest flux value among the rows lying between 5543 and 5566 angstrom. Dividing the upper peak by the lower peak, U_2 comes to 0.99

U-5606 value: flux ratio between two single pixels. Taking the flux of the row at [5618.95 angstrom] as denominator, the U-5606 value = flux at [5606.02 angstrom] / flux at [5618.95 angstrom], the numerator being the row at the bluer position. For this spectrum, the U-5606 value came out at 0.98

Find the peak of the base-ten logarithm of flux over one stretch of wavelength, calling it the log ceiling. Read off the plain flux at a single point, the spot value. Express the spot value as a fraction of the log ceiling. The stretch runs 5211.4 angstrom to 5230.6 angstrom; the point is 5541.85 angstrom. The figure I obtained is 6.3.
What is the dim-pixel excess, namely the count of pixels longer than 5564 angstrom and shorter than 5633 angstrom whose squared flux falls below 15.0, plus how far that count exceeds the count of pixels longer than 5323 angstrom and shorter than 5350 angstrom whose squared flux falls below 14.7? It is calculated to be 36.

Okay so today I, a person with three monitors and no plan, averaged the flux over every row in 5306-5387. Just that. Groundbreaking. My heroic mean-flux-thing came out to 4.12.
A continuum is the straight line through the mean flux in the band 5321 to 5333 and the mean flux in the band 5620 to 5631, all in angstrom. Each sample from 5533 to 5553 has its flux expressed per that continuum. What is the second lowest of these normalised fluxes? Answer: 0.91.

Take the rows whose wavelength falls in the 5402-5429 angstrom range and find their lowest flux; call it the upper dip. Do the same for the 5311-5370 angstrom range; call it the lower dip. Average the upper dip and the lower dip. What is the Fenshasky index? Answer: 3.60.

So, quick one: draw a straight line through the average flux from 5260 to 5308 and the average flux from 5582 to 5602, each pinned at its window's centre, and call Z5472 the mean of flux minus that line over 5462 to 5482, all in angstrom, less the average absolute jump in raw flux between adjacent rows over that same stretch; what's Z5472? -0.50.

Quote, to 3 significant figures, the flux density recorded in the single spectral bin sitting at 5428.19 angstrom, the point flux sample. 3.68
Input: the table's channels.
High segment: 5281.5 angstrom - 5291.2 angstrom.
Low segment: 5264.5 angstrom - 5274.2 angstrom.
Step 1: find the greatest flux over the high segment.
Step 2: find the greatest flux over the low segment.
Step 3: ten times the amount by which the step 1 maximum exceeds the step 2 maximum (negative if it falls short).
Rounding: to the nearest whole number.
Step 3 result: -3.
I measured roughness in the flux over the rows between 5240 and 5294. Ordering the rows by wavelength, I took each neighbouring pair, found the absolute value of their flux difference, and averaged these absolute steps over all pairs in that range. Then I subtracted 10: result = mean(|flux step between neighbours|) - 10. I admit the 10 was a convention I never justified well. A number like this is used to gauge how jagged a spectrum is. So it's -9.75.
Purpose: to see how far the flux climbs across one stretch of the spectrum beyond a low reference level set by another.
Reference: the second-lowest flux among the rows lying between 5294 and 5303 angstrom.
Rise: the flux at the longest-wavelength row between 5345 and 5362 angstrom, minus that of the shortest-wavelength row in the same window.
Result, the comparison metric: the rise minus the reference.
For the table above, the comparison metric -3.3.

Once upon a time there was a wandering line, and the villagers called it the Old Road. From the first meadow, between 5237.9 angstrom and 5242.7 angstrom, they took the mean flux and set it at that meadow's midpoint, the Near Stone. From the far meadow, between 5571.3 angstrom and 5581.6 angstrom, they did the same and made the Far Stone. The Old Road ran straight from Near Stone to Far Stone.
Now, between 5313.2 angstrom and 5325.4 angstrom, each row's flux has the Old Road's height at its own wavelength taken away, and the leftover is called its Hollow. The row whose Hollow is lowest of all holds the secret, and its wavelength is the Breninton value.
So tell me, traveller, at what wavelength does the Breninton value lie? 5321.75 angstrom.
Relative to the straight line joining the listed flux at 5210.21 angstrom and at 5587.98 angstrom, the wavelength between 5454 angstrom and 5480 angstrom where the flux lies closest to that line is 5468.33 angstrom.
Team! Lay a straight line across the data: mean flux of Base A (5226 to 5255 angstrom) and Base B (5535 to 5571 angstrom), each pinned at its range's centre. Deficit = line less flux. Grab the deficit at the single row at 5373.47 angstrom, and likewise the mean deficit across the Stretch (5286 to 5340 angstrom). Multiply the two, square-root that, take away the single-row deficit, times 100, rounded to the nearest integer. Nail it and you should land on 18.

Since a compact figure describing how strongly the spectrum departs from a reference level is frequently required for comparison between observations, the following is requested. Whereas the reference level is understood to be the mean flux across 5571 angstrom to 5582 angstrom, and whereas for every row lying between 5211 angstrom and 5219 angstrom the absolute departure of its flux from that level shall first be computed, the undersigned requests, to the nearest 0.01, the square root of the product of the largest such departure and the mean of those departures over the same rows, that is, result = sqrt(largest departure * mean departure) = 0.29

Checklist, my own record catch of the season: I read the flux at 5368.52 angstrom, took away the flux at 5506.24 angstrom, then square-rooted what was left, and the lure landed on 0.92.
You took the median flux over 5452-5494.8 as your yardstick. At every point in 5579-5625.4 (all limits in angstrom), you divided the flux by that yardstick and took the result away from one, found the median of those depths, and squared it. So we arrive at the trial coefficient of 0.0017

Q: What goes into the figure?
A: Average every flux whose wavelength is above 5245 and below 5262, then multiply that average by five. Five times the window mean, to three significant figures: 19.4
